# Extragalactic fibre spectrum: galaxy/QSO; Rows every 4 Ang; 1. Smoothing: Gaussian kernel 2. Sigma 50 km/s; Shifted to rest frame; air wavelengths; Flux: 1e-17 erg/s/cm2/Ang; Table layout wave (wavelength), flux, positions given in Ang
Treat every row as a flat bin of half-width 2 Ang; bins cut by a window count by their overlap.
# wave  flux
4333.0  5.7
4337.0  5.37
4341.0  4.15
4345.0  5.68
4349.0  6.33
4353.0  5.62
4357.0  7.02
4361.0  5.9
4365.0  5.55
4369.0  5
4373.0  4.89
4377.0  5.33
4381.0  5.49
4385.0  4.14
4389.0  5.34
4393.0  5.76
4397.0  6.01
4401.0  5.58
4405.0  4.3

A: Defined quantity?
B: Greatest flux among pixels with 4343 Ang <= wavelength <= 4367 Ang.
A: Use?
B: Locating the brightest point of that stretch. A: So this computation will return 7.02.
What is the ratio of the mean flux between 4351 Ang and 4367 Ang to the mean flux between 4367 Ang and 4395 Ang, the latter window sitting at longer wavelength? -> 1.17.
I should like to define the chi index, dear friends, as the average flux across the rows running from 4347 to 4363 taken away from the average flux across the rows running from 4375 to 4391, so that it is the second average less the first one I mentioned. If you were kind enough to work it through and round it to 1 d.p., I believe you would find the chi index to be -1.1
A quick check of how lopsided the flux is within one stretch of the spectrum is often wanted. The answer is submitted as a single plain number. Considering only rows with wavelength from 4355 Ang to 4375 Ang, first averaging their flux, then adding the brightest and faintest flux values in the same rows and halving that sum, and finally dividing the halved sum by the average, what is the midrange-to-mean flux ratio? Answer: 1.050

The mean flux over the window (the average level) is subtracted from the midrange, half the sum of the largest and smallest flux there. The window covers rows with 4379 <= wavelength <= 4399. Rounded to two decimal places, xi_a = -0.27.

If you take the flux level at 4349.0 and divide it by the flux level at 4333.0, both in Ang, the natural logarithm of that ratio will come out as 0.10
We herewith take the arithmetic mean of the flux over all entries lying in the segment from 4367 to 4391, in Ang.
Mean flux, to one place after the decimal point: 5.0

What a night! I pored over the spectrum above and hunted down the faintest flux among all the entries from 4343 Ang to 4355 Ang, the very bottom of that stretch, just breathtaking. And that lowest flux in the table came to 5.62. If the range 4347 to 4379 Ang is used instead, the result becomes 4.89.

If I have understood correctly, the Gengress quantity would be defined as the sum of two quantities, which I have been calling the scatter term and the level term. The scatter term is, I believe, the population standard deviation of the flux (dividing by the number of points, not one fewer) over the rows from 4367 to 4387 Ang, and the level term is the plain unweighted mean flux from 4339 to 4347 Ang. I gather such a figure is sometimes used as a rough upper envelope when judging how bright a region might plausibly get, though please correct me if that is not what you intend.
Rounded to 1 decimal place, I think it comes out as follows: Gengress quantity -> 5.4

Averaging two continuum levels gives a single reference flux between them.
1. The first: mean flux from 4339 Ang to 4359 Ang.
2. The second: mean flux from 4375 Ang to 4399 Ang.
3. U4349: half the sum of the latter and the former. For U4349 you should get 5.55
